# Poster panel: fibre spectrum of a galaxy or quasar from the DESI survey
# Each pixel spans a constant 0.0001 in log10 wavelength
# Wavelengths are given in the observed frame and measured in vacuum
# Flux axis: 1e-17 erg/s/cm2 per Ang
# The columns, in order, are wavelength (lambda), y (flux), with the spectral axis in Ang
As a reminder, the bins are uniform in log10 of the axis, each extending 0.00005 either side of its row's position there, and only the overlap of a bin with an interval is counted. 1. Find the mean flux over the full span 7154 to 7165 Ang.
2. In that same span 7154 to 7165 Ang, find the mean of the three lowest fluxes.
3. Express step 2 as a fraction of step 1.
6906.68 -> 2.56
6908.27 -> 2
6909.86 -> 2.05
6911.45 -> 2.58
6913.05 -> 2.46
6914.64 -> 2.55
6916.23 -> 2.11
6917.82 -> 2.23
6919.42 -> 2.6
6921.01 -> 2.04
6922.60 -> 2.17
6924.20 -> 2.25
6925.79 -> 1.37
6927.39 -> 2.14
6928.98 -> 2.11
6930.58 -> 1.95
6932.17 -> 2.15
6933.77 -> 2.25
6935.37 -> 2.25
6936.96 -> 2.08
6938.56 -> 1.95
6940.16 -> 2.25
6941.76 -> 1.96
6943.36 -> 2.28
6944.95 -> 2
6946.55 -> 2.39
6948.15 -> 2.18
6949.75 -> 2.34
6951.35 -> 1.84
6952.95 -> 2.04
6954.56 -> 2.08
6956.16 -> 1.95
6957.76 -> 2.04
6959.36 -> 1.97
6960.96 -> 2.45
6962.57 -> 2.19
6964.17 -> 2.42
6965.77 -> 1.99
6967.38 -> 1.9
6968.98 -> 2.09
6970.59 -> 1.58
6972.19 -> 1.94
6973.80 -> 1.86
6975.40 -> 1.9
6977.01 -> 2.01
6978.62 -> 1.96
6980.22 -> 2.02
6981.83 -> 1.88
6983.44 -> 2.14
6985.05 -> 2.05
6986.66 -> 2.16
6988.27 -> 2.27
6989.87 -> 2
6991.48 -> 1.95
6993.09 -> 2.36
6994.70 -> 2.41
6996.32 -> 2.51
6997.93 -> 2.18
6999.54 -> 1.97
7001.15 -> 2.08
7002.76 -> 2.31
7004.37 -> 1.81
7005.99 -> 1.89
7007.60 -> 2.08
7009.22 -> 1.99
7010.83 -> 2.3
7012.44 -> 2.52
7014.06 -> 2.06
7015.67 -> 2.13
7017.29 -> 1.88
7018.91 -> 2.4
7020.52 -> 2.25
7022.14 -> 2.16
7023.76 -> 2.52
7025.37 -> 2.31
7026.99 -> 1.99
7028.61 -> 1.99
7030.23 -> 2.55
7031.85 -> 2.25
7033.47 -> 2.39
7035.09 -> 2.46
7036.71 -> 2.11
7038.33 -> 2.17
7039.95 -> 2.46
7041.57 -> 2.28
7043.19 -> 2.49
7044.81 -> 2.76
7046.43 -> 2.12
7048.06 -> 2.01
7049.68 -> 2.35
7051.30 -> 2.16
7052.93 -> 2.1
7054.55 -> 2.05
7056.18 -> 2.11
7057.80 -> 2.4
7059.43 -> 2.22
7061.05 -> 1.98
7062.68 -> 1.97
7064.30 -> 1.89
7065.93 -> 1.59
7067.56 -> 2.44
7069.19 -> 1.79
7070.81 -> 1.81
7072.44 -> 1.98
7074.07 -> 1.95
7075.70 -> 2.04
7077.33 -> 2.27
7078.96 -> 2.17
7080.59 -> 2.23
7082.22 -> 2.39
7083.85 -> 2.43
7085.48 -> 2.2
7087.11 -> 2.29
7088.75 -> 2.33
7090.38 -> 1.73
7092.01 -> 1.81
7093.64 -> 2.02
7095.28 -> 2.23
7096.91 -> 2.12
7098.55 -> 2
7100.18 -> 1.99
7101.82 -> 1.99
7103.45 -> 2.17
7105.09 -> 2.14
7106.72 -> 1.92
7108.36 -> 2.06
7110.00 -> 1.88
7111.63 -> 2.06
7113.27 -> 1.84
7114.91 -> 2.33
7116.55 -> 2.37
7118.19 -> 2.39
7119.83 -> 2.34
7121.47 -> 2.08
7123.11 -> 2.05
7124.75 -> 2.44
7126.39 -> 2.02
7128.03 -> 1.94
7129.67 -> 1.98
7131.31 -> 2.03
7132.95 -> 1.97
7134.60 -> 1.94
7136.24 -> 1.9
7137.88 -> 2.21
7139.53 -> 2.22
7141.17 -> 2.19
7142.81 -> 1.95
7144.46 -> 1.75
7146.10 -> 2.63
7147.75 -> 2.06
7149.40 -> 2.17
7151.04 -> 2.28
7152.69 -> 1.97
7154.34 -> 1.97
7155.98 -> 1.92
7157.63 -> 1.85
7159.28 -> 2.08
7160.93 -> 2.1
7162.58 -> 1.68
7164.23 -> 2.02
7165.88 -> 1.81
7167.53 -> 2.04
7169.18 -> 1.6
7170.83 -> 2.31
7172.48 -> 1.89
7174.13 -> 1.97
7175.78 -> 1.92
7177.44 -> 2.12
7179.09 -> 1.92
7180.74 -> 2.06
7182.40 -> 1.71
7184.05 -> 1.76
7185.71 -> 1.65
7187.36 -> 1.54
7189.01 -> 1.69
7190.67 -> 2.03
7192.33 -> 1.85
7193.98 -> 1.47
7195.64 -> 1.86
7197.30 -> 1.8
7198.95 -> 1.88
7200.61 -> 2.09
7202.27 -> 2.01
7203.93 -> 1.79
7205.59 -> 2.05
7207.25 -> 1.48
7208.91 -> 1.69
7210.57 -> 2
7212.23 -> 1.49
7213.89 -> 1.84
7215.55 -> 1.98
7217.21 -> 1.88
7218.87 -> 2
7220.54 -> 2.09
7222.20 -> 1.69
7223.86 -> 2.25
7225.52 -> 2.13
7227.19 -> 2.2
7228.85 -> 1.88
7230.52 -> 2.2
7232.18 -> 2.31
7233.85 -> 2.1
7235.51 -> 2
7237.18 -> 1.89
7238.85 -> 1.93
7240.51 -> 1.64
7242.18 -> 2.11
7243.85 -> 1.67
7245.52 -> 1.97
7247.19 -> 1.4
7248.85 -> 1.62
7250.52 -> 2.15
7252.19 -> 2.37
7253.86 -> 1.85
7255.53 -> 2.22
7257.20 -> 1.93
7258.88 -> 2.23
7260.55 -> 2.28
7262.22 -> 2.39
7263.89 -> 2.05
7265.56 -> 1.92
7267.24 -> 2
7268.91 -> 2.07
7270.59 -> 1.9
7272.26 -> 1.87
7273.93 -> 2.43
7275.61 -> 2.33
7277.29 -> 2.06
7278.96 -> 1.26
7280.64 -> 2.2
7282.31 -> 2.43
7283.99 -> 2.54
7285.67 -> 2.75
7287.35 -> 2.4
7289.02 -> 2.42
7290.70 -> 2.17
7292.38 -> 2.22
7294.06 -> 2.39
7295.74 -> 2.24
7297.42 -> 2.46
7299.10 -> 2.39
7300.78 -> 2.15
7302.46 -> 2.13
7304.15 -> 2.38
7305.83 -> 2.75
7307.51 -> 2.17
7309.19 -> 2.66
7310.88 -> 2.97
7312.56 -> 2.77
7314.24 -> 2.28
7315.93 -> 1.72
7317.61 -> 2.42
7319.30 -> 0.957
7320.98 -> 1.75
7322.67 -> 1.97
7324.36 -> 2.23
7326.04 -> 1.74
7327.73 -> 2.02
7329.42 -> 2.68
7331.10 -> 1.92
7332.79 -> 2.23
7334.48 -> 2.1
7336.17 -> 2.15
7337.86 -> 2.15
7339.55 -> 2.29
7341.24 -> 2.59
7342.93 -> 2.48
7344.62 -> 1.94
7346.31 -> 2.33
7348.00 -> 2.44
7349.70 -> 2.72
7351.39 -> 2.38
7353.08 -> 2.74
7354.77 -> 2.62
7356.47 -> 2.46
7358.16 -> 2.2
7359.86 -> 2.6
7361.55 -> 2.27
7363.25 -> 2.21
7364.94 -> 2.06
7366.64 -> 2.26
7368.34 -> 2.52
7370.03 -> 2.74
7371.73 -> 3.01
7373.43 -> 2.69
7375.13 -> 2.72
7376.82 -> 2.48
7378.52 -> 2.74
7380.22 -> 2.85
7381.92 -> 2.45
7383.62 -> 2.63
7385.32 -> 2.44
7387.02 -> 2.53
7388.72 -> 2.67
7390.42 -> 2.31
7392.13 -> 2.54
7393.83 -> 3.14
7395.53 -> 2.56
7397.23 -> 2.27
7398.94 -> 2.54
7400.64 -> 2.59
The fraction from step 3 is 0.934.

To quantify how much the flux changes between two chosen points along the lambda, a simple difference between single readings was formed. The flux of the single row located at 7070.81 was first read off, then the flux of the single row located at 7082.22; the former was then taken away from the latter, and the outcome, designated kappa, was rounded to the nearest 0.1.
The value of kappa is 0.6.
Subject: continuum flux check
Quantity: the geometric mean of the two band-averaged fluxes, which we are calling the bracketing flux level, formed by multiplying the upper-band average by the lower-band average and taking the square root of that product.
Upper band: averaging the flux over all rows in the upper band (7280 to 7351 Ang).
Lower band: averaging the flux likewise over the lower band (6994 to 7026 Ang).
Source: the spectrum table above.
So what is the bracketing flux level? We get 2.23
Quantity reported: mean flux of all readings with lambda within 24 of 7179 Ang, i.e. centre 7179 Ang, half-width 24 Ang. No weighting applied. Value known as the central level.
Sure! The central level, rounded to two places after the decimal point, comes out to 1.88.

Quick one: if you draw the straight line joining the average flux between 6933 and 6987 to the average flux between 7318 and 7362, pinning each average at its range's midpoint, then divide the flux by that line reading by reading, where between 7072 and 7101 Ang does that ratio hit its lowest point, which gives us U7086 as 7090.38 Ang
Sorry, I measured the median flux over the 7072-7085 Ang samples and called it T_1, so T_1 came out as 2.20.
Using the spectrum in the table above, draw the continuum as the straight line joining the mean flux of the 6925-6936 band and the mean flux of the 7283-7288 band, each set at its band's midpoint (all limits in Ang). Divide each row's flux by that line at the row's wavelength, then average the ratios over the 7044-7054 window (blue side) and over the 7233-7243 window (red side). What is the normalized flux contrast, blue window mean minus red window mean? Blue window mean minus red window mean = 0.24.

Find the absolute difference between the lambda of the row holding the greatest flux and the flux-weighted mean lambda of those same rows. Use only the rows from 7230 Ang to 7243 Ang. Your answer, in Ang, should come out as 3.9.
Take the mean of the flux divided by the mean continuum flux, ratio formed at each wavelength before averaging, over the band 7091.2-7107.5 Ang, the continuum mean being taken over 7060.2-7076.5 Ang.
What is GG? 1.05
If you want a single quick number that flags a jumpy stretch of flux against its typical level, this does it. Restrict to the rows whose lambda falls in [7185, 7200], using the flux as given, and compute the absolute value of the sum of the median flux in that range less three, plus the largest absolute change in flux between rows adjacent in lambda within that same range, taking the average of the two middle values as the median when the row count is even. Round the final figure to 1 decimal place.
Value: 0.8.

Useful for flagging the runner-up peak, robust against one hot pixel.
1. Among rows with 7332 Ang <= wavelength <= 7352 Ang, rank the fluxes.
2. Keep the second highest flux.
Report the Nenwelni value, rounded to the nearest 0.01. 2.59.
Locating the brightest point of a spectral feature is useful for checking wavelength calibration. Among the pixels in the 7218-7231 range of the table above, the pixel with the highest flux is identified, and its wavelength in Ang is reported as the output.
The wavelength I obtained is 7223.86 Ang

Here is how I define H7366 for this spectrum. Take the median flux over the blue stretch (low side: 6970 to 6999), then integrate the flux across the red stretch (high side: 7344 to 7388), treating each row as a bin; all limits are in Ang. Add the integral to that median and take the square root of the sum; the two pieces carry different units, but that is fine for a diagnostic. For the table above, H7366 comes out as 10.6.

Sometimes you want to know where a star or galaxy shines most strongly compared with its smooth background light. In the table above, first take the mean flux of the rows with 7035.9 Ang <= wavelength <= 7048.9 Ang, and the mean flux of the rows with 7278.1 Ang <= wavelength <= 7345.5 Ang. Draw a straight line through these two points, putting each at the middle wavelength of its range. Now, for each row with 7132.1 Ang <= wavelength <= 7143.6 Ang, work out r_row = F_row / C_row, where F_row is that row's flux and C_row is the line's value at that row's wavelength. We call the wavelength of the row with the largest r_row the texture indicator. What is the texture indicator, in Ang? 7139.53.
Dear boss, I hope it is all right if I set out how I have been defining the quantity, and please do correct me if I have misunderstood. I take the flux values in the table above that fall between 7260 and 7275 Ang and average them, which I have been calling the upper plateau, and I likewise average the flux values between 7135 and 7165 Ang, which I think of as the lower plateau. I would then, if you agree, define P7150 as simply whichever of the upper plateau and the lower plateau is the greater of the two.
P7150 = 2.10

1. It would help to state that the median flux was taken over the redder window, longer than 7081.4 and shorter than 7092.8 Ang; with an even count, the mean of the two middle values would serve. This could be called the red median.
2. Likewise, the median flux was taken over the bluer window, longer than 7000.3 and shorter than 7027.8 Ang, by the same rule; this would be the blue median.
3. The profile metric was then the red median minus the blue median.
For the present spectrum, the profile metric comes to 0.16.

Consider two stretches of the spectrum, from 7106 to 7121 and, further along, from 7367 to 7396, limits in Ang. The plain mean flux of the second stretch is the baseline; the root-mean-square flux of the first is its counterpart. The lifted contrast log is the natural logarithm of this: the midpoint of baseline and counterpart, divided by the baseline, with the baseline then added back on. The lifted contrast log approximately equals 1.27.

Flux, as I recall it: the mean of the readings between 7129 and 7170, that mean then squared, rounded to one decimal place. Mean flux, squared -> 4.1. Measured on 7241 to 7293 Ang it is 4.4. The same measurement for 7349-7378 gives 6.3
